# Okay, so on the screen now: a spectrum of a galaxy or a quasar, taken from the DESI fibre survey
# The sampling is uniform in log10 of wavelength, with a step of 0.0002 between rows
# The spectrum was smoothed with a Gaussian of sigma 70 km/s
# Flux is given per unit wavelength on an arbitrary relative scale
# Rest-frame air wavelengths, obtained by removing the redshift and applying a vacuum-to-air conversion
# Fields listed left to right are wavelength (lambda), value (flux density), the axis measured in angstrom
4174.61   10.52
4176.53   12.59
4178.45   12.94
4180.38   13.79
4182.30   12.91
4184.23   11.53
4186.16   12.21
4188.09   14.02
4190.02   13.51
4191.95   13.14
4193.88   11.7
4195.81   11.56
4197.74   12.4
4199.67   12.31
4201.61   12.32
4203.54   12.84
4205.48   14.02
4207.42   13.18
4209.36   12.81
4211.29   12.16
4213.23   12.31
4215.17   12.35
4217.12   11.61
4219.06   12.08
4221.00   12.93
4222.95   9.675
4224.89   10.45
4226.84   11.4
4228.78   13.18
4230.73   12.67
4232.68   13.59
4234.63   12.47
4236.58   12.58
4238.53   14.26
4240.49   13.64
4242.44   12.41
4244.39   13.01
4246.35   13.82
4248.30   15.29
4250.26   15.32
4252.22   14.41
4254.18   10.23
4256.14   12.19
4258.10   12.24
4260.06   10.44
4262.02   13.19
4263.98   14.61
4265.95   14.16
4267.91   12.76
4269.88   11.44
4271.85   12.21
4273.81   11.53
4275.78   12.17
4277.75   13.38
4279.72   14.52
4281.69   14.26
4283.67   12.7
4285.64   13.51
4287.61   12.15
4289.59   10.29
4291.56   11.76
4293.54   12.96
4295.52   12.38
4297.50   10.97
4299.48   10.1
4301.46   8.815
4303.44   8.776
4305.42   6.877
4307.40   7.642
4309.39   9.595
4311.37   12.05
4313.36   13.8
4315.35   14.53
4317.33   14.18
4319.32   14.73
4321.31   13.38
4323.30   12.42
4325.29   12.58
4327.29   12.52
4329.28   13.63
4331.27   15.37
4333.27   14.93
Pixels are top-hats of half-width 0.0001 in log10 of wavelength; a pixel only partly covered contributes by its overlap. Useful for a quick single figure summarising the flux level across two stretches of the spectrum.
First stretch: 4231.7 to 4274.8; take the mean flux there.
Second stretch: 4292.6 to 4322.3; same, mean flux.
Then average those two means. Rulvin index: 12.2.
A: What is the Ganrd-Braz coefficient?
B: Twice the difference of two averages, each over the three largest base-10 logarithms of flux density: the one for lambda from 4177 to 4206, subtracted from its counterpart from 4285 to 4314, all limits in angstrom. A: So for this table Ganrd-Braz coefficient -0.033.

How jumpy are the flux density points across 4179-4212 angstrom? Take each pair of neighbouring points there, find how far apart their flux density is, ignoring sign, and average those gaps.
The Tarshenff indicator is 0.73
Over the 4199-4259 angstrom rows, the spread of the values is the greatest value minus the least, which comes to 5.6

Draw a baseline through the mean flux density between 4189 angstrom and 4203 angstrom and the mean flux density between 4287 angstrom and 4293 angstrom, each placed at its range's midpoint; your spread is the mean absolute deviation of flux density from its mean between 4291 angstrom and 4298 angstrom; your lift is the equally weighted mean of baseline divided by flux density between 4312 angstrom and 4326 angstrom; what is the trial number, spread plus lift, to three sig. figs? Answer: 1.47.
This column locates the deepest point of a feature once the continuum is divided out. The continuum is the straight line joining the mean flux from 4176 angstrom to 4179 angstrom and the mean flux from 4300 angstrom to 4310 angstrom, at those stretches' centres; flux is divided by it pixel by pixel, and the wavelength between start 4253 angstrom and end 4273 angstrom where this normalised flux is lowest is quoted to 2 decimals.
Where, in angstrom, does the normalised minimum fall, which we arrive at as 4254.18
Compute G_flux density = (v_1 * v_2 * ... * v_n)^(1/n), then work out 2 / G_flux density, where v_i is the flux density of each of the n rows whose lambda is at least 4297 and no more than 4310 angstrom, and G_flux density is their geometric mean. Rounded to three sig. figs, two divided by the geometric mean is 0.225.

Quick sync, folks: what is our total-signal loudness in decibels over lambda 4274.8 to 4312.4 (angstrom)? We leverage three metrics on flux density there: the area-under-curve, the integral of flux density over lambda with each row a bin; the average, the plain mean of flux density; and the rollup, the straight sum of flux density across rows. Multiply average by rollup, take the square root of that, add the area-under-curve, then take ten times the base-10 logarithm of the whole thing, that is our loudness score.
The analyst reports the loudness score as 26.8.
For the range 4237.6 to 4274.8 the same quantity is 27.3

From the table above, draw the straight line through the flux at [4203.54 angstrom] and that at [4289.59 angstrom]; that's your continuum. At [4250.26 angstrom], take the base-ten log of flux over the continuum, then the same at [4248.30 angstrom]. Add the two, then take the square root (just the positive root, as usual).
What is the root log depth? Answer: 0.50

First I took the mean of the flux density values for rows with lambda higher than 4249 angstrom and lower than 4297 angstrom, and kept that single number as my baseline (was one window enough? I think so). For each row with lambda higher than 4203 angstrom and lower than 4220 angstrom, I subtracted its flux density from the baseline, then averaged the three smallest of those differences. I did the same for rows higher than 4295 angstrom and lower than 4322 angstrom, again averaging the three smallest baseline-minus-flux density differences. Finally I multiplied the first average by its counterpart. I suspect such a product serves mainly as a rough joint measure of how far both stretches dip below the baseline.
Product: 1.2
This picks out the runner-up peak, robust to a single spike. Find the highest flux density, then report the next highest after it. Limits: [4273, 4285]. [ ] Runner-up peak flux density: 14.26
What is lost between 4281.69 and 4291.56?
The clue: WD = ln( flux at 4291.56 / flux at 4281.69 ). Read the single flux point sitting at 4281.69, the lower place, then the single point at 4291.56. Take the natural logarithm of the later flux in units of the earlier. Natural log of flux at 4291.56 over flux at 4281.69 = -0.19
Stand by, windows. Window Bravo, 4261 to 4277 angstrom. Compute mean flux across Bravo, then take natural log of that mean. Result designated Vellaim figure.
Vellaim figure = 2.55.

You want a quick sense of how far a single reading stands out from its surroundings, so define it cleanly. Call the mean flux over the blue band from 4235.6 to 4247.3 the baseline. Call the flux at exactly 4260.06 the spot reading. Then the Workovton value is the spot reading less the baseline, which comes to -2.8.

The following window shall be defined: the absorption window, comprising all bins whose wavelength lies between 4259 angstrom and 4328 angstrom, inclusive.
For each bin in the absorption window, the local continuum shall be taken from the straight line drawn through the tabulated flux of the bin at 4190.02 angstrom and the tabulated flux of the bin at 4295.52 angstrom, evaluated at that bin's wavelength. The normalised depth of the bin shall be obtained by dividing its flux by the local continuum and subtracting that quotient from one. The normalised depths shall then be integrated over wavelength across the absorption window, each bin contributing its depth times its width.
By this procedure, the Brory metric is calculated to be 1.7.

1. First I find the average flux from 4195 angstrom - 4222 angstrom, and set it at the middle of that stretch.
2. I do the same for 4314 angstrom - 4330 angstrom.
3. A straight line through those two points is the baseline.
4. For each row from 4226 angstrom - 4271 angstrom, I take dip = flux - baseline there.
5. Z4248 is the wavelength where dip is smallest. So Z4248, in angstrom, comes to 4254.18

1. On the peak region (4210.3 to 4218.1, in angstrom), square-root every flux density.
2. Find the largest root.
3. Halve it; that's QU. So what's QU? 1.76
